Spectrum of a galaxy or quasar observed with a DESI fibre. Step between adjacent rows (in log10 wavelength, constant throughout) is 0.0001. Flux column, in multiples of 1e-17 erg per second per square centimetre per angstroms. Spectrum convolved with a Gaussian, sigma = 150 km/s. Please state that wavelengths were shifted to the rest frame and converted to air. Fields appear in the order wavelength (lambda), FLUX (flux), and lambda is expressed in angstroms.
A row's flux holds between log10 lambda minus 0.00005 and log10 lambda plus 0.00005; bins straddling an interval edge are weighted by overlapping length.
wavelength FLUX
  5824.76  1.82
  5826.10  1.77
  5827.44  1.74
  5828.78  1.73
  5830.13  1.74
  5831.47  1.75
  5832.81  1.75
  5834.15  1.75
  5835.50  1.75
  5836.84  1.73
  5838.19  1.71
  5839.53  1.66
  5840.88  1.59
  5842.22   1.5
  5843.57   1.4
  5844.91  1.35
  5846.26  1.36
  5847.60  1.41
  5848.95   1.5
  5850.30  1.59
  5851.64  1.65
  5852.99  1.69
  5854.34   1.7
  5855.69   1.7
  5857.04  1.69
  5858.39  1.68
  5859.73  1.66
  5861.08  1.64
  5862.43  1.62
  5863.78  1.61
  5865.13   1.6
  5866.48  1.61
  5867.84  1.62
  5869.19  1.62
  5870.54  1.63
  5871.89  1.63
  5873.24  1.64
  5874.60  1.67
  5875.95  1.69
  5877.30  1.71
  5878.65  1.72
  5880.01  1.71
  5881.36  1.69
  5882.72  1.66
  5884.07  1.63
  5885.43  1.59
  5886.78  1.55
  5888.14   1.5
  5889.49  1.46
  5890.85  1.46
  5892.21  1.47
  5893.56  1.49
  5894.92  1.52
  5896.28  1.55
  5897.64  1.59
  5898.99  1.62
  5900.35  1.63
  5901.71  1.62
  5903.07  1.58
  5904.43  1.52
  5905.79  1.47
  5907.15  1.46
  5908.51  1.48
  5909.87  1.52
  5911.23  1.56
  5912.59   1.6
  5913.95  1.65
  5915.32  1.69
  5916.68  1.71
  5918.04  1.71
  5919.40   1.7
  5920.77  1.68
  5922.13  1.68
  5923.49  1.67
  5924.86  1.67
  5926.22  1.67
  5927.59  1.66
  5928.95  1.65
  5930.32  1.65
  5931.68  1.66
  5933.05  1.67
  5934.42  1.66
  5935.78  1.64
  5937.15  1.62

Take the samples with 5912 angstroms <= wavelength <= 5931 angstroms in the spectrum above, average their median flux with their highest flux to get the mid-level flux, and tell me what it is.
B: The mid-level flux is 1.69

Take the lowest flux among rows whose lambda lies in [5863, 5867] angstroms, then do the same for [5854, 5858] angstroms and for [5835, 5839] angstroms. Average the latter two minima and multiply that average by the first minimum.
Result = 2.72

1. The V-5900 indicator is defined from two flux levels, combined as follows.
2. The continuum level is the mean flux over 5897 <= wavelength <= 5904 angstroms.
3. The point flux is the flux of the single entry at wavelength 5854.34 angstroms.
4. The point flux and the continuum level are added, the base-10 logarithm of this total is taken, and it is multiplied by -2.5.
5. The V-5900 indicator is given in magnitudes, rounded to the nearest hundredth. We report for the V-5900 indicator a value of -1.30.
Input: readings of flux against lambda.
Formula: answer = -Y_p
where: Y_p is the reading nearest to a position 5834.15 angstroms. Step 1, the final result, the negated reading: -1.75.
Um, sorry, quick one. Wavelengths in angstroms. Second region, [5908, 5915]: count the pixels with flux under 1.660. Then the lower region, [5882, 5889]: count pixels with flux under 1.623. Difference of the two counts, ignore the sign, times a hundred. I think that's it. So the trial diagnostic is 200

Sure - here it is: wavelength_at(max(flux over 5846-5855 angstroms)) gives 5854.34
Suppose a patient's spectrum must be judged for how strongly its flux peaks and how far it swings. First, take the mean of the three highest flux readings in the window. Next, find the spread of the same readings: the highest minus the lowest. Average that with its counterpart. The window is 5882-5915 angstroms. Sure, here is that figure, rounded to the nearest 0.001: 0.923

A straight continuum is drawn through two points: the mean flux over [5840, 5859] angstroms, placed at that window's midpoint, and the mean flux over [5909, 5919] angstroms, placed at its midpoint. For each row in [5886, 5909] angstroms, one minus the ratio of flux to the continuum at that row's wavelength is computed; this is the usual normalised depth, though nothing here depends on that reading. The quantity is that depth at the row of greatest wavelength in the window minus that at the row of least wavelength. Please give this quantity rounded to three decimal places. 0.058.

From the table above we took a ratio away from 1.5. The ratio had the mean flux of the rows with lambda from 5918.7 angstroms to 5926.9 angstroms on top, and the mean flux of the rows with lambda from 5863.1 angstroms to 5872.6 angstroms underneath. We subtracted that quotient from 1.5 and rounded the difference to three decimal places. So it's 0.462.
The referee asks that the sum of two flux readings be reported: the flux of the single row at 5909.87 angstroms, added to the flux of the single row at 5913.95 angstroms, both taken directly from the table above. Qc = 3.17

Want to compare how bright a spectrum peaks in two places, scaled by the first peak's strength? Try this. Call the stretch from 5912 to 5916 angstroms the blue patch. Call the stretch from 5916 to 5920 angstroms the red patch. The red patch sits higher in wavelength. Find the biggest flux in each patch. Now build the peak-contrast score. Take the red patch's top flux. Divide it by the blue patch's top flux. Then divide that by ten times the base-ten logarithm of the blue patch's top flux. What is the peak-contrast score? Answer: 0.44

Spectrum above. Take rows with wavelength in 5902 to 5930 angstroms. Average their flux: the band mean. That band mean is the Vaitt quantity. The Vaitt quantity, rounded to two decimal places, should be 1.62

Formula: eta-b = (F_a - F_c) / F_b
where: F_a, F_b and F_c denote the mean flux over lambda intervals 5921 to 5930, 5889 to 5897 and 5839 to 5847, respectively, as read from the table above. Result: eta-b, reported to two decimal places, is 0.13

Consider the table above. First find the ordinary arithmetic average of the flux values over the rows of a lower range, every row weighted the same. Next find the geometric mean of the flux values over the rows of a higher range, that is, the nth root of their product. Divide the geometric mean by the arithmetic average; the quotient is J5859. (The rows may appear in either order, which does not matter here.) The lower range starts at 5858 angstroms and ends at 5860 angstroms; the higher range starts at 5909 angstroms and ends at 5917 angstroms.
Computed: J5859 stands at 0.97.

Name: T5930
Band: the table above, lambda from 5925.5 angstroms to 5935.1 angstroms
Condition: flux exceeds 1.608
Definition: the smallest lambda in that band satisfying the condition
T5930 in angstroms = 5926.22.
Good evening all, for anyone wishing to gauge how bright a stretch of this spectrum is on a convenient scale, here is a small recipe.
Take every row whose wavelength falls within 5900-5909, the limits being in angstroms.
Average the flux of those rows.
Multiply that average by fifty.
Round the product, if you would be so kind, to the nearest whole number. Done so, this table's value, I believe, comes 77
